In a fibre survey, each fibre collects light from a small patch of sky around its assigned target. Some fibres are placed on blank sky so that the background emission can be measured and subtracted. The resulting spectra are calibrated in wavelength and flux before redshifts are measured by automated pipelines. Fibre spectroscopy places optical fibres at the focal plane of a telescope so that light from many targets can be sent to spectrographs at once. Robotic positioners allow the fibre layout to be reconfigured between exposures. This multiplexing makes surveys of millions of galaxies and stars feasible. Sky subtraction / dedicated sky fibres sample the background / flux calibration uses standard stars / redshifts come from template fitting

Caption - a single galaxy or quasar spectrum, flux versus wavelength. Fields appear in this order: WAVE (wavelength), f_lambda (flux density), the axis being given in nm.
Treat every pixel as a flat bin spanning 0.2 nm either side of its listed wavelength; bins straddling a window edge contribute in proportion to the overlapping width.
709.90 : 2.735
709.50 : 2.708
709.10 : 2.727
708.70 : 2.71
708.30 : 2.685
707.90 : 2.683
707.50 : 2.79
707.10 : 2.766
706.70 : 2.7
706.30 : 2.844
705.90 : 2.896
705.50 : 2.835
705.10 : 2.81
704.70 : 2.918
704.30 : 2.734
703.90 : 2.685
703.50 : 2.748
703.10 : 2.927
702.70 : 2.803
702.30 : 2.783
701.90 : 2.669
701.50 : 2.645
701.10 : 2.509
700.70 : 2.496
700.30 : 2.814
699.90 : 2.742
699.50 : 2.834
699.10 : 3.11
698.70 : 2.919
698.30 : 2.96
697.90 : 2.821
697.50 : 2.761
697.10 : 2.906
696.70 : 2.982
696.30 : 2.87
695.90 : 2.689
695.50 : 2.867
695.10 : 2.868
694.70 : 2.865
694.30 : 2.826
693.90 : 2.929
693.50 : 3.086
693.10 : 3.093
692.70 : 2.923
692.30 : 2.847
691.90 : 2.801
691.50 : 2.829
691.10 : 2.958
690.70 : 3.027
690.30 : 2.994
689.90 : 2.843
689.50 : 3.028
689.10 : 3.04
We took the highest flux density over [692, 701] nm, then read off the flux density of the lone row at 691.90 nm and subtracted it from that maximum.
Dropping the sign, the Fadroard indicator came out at 0.31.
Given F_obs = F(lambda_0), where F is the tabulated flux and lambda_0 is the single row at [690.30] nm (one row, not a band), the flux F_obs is 2.994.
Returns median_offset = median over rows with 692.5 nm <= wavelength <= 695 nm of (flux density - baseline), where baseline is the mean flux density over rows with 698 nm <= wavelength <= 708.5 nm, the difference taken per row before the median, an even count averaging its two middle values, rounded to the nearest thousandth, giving 0.145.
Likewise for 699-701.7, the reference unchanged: -0.039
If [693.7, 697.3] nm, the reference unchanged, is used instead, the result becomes 0.087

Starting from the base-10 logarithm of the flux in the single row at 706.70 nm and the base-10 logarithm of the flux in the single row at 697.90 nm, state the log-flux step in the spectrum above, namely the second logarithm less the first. 0.019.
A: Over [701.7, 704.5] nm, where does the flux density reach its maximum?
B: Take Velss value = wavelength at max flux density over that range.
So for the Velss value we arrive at 703.10 nm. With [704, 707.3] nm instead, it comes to 704.70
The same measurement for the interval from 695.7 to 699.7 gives 699.10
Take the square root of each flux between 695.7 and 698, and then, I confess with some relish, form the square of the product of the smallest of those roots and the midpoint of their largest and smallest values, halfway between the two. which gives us 7.6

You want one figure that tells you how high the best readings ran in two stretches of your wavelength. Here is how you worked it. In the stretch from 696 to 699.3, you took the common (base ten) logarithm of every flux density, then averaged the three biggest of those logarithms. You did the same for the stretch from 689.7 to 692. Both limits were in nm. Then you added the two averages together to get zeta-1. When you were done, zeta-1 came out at 0.956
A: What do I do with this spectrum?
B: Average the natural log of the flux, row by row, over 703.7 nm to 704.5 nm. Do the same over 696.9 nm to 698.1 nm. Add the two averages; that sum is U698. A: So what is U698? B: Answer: 2.04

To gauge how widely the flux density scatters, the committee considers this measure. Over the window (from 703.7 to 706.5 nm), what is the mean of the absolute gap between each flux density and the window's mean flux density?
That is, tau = 0.064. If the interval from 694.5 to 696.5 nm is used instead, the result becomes 0.057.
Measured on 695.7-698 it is 0.081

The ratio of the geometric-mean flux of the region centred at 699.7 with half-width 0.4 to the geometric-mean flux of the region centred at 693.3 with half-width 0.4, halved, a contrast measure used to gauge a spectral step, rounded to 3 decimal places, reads 0.451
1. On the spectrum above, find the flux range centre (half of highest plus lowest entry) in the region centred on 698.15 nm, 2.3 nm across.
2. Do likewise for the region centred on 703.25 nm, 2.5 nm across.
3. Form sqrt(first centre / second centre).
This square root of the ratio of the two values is 1.02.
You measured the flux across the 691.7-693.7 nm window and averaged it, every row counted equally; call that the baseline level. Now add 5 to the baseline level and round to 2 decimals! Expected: 7.95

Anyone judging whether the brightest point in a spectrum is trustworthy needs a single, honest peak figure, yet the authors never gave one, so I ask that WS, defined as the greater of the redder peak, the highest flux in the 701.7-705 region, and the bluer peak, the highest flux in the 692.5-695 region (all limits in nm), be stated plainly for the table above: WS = 3.093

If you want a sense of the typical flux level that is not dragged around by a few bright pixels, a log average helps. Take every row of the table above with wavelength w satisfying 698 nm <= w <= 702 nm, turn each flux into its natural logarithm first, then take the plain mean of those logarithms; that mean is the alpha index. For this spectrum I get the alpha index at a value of 1.02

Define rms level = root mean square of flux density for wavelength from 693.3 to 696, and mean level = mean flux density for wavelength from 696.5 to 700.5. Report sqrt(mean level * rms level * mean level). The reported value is 4.89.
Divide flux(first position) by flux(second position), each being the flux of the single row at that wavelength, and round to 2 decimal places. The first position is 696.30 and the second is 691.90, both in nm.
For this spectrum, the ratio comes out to 1.02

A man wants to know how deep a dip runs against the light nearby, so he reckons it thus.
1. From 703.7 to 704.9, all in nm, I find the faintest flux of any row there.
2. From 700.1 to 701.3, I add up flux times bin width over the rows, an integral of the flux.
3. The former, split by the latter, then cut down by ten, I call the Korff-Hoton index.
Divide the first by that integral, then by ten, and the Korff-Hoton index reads 0.0858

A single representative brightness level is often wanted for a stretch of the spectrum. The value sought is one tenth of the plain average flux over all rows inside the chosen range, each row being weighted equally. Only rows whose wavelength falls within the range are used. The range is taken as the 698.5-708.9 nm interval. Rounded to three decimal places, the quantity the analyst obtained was 0.277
